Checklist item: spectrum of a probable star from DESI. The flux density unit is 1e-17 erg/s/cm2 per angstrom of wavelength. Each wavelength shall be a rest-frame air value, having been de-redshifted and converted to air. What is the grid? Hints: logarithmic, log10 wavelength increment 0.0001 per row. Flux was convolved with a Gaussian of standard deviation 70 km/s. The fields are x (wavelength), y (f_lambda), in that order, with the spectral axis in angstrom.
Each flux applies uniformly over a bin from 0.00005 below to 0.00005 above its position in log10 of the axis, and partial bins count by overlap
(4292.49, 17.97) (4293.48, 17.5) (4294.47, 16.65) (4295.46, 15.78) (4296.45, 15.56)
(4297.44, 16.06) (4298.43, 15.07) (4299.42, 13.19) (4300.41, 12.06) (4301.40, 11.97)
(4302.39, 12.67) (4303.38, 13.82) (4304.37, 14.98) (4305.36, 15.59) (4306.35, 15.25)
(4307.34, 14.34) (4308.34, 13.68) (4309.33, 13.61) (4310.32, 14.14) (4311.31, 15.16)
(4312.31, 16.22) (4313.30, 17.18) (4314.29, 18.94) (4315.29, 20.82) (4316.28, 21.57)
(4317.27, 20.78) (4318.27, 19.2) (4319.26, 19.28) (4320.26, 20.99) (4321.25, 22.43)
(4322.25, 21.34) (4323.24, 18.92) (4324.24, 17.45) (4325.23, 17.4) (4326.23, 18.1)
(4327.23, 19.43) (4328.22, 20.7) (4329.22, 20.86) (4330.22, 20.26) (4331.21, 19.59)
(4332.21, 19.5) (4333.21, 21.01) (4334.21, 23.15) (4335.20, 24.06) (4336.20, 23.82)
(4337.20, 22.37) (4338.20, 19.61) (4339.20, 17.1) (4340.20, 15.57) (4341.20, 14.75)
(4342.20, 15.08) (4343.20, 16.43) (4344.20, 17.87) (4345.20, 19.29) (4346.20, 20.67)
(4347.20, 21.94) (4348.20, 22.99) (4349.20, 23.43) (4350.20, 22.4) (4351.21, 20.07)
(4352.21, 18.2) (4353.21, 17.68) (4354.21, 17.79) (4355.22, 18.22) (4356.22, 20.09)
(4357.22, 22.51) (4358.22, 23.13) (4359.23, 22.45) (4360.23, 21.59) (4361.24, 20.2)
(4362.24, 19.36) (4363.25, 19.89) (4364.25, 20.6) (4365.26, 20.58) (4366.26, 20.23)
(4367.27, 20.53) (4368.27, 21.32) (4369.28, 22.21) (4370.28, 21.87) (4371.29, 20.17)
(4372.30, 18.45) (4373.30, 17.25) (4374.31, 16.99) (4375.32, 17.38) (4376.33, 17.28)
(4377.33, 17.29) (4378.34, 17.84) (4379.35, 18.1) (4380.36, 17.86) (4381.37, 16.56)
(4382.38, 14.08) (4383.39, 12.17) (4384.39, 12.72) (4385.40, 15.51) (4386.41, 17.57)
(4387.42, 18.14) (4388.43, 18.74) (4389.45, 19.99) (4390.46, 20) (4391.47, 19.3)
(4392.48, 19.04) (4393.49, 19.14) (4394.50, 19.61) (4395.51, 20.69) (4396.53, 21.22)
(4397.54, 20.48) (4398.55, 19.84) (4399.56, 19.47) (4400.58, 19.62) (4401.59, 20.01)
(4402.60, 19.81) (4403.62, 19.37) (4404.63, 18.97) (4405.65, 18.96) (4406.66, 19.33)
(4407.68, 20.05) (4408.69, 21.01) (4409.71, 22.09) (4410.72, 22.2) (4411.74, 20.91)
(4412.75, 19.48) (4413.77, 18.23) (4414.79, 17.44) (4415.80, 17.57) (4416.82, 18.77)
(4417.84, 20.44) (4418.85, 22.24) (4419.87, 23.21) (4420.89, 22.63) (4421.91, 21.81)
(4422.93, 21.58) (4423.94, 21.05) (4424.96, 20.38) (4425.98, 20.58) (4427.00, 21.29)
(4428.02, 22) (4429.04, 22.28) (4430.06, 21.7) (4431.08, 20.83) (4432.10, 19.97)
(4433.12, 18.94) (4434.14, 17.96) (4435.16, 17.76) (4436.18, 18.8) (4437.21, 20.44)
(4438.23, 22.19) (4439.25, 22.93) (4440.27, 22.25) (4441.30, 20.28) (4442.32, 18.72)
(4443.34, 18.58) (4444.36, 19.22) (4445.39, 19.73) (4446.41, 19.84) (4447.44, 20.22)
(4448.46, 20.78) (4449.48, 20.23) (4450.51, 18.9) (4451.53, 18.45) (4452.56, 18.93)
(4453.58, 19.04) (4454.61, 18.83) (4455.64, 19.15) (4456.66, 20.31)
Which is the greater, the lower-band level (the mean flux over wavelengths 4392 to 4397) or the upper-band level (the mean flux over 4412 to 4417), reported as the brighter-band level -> 19.9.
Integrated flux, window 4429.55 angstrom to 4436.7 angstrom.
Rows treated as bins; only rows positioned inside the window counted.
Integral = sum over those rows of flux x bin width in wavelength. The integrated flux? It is 139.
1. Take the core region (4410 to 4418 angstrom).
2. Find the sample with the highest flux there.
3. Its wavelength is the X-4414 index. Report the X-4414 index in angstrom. 4410.72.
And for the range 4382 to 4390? 4389.45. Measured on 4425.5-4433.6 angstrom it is 4429.04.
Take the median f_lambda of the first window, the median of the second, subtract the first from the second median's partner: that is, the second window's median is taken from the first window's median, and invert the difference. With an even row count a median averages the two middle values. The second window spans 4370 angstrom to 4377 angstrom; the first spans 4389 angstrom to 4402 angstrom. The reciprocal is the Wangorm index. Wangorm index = 0.4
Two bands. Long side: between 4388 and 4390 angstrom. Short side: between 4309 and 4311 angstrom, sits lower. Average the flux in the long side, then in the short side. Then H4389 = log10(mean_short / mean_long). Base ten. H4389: -0.14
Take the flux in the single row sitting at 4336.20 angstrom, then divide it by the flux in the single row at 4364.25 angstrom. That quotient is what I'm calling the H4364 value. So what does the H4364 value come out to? 1.16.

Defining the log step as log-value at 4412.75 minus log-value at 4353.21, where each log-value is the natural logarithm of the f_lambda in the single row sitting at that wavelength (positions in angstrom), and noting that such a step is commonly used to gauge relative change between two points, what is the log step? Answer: 0.10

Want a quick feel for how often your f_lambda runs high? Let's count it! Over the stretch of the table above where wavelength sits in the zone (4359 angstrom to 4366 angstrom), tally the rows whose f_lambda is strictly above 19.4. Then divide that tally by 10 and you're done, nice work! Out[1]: 0.60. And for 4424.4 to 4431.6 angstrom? 0.70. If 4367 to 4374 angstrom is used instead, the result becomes 0.50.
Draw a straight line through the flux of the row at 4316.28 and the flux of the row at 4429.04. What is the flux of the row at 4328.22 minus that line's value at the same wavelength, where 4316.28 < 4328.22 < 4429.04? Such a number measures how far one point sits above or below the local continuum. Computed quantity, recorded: -0.9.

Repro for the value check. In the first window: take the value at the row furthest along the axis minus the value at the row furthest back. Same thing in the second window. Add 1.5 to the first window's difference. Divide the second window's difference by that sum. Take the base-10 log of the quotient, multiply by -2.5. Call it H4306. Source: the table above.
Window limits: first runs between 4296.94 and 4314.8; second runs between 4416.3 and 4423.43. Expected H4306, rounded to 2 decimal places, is 0.48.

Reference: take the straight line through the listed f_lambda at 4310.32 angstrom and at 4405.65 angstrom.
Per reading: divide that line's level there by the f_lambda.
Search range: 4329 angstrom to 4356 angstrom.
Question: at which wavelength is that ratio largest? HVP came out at 4341.20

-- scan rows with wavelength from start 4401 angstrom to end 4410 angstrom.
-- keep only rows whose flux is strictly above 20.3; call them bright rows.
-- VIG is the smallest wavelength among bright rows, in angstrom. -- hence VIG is 4408.69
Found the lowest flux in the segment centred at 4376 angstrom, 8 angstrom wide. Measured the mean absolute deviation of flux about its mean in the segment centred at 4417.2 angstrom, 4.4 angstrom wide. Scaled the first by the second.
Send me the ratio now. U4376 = 11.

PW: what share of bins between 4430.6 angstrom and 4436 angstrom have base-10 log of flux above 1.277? 0.6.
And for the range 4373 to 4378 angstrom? 0.0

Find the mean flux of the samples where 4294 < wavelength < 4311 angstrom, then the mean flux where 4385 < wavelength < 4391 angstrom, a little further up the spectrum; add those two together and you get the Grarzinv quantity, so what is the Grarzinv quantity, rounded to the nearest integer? 33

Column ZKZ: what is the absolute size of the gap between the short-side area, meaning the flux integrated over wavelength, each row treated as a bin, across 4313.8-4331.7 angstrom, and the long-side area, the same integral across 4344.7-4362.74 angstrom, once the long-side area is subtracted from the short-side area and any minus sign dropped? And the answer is 17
